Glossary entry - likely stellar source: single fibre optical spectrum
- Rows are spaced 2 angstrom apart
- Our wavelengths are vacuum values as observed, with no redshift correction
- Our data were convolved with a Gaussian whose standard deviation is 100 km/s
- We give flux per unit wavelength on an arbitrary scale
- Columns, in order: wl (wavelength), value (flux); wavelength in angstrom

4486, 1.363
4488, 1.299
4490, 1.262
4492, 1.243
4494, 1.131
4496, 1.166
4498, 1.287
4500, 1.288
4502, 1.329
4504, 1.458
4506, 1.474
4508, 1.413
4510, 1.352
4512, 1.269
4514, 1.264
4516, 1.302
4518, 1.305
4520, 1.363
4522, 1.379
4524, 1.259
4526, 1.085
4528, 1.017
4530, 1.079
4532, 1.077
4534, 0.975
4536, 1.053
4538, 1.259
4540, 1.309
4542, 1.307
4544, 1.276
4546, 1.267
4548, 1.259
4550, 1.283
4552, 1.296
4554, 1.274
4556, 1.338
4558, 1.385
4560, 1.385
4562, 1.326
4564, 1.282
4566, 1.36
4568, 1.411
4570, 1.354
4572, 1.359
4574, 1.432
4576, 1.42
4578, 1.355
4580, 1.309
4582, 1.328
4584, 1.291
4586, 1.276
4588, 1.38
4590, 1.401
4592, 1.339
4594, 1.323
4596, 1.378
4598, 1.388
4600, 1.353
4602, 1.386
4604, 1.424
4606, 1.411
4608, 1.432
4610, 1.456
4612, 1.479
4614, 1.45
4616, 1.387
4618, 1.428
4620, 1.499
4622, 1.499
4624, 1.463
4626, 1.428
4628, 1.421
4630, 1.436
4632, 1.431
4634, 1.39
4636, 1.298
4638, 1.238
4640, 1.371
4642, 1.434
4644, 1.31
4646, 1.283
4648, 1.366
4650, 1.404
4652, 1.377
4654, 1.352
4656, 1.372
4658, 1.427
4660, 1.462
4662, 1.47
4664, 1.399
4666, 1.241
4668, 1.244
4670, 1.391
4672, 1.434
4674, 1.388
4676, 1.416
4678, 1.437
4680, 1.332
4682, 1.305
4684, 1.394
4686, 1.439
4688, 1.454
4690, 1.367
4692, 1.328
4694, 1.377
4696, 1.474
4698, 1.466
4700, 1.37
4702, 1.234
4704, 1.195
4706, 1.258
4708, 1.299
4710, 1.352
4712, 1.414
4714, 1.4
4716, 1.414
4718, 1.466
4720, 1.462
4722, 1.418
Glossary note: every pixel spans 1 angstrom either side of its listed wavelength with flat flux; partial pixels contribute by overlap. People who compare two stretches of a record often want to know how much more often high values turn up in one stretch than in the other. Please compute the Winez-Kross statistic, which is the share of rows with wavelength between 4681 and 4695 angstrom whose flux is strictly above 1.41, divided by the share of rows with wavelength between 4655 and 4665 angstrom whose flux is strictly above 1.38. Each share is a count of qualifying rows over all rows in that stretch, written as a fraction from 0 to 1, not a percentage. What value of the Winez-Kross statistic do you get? 0.36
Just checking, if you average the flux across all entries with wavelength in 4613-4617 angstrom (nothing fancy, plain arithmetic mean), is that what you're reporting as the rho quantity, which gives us 1.42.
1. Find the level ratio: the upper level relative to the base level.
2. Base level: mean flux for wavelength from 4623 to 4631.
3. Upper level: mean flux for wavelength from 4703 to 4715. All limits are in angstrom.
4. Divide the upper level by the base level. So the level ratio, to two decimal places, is 0.92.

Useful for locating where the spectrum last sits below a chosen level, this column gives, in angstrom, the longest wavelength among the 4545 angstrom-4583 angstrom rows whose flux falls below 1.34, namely 4582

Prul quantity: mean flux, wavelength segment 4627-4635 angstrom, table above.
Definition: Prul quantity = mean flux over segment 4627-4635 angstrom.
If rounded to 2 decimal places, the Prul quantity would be 1.42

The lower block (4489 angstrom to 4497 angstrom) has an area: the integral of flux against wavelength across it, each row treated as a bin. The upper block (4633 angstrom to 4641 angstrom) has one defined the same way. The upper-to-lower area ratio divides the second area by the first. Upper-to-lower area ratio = 1.10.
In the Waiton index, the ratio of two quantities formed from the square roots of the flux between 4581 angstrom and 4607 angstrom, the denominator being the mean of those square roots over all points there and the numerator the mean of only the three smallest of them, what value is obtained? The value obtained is 0.977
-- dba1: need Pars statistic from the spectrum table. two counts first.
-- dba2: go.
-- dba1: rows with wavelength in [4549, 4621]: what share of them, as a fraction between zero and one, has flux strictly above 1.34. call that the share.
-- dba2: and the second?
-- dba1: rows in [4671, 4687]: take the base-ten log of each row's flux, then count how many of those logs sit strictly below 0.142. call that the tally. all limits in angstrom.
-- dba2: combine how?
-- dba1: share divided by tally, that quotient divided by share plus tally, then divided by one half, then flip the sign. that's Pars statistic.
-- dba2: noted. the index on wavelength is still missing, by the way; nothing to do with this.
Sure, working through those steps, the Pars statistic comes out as -0.25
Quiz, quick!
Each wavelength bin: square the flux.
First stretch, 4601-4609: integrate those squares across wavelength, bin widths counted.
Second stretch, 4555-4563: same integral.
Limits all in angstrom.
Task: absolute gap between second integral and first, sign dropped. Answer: 1.2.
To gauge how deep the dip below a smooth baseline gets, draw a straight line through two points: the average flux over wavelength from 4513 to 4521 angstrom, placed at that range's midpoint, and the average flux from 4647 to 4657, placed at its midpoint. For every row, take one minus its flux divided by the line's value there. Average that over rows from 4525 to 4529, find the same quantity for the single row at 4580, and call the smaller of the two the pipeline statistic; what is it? 0.02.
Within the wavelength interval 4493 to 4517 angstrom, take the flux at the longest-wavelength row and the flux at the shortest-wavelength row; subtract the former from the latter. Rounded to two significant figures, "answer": -0.17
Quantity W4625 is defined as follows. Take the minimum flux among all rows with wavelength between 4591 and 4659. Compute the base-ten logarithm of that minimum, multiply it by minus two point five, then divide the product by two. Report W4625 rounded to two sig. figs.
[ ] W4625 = -0.12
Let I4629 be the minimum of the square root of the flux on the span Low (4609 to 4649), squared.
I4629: 1.24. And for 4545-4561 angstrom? 1.26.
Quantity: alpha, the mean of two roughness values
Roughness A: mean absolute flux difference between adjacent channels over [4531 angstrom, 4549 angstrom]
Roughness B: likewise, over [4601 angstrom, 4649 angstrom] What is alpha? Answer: 0.0531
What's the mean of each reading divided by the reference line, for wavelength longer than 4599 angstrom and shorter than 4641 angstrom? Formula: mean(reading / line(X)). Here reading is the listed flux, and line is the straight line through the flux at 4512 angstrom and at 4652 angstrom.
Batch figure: 1.05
